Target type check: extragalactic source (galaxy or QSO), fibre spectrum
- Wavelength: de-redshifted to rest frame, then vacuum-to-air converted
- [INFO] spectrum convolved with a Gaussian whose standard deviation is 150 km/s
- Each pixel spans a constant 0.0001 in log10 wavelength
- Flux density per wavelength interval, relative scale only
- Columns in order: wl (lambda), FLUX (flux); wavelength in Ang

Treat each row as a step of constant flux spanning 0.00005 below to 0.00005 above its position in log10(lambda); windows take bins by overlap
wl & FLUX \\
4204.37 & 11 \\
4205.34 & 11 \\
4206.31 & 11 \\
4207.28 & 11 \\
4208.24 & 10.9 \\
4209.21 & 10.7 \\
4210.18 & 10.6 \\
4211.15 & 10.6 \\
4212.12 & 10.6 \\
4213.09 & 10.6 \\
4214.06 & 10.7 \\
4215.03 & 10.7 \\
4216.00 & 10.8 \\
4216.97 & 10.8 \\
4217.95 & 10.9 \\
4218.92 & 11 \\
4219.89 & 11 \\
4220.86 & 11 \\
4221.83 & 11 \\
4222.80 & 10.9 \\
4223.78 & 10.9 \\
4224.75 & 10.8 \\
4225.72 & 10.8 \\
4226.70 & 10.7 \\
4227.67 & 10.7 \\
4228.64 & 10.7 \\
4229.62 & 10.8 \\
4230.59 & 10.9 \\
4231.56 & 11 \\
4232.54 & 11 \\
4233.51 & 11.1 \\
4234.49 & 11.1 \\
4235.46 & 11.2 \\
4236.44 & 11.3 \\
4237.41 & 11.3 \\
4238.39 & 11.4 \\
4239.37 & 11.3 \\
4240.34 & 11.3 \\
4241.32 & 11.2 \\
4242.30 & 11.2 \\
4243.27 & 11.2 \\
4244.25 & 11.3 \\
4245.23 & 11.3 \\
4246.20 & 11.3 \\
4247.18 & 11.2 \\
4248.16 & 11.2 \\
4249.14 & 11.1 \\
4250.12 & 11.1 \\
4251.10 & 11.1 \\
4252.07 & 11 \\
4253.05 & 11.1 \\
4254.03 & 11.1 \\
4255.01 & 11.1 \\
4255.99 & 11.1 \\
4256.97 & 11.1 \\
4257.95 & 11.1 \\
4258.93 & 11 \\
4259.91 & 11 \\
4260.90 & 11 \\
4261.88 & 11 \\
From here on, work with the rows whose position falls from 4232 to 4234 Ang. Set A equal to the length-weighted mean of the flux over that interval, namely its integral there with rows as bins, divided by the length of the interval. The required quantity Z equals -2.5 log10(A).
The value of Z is -2.61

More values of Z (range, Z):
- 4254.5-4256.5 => -2.61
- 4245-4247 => -2.63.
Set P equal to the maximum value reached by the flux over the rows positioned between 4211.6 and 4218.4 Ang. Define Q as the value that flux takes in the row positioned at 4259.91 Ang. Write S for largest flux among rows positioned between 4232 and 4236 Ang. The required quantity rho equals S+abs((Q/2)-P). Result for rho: 16.6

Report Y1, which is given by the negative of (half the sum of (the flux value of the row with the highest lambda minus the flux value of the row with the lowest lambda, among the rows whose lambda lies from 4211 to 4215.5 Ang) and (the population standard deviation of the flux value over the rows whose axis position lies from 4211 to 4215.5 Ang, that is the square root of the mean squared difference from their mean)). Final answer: -0.074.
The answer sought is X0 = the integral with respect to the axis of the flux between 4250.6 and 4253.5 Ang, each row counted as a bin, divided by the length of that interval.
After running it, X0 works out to 11.1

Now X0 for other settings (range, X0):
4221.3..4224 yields 10.9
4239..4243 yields 11.3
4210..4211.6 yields 10.6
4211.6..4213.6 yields 10.6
